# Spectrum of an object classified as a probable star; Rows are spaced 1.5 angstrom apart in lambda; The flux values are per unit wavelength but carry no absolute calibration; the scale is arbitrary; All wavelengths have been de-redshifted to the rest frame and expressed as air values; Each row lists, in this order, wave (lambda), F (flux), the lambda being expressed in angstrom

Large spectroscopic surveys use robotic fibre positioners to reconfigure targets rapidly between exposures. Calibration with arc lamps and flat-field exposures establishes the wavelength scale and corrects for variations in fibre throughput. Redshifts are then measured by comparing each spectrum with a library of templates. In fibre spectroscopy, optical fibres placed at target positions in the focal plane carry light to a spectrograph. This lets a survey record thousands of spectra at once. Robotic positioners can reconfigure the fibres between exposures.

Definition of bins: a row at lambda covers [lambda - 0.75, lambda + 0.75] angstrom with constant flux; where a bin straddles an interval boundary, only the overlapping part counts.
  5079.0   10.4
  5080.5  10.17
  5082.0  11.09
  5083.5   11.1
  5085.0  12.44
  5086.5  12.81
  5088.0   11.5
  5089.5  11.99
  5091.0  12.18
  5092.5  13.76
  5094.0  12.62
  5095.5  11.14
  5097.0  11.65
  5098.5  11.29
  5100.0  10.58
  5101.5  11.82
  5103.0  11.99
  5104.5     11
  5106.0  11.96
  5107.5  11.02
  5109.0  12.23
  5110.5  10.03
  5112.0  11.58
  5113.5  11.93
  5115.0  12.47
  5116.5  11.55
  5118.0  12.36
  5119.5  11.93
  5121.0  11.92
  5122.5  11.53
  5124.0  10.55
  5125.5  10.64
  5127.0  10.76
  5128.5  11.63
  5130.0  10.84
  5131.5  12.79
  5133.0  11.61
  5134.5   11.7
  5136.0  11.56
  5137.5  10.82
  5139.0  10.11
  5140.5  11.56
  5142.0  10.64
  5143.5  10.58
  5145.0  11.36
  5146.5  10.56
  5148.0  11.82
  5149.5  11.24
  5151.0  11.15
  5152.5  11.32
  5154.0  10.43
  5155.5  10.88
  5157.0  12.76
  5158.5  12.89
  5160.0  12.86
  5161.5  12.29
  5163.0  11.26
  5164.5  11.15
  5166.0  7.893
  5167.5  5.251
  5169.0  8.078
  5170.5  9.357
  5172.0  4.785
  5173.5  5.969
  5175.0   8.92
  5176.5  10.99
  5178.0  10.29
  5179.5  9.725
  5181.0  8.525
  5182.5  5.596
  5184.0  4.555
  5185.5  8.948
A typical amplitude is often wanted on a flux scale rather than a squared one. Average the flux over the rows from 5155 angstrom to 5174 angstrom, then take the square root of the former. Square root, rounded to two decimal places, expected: 3.11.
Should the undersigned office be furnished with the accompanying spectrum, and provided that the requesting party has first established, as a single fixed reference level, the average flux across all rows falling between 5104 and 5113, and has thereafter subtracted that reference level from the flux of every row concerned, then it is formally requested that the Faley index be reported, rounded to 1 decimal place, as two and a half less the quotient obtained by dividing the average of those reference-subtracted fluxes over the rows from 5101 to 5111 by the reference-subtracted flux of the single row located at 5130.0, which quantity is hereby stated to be 2.8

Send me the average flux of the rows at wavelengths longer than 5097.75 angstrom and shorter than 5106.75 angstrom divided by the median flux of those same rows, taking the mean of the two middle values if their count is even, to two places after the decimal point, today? 0.99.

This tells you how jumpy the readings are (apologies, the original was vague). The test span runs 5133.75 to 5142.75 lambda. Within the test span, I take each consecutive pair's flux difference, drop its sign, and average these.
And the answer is 0.79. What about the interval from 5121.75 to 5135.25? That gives 0.76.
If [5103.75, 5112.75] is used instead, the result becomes 1.37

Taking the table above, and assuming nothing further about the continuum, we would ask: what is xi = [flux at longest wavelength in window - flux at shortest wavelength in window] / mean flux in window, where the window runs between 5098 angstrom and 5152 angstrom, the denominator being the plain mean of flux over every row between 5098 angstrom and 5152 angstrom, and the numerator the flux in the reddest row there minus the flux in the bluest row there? -0.01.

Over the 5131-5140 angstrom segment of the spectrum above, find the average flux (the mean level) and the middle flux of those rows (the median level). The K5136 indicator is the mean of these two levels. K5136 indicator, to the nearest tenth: 11.5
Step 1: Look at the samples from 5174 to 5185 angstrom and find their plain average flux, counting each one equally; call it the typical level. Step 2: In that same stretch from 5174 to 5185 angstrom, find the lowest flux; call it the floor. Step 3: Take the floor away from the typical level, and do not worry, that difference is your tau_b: 3.8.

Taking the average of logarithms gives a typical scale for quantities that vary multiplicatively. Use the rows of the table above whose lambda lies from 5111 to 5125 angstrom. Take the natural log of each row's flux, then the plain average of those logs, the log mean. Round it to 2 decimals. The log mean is 2.46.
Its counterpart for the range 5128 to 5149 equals 2.42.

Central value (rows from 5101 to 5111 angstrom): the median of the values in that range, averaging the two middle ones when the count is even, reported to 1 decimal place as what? 11.8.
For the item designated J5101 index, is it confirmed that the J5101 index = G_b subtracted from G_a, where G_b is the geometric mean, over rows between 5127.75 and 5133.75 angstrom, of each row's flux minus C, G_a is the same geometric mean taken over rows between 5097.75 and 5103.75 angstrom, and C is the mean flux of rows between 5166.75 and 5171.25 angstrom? -0.28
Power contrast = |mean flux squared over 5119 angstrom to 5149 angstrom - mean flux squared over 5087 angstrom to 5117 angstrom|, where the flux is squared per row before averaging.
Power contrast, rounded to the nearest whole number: 11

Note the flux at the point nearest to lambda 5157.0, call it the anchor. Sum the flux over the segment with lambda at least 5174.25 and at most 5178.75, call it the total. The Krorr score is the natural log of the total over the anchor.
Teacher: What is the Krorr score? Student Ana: 0.86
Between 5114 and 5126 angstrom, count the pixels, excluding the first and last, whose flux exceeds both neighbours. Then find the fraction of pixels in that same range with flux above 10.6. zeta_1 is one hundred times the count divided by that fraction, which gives 114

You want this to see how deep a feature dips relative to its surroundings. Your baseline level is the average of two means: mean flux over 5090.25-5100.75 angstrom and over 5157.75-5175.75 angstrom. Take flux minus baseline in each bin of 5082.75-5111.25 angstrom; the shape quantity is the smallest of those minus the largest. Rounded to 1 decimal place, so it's -3.7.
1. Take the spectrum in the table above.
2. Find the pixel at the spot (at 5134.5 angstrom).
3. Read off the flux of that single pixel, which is 11.7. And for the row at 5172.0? 4.785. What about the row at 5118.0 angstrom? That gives 12.36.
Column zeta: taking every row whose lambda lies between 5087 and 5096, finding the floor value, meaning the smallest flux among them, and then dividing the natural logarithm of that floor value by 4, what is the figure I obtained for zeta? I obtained 0.60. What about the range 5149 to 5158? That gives 0.59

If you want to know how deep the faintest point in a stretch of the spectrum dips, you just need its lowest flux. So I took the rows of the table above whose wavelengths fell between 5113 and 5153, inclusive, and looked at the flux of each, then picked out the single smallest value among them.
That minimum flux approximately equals 10.11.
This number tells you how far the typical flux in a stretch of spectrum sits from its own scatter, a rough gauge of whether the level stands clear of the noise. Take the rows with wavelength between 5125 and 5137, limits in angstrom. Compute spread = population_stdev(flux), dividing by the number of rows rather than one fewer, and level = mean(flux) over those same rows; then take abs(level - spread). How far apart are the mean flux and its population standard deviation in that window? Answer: 10.79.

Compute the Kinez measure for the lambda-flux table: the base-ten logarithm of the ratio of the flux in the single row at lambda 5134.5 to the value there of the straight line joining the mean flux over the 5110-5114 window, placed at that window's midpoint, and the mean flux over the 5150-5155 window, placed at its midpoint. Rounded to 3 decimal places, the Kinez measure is 0.024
